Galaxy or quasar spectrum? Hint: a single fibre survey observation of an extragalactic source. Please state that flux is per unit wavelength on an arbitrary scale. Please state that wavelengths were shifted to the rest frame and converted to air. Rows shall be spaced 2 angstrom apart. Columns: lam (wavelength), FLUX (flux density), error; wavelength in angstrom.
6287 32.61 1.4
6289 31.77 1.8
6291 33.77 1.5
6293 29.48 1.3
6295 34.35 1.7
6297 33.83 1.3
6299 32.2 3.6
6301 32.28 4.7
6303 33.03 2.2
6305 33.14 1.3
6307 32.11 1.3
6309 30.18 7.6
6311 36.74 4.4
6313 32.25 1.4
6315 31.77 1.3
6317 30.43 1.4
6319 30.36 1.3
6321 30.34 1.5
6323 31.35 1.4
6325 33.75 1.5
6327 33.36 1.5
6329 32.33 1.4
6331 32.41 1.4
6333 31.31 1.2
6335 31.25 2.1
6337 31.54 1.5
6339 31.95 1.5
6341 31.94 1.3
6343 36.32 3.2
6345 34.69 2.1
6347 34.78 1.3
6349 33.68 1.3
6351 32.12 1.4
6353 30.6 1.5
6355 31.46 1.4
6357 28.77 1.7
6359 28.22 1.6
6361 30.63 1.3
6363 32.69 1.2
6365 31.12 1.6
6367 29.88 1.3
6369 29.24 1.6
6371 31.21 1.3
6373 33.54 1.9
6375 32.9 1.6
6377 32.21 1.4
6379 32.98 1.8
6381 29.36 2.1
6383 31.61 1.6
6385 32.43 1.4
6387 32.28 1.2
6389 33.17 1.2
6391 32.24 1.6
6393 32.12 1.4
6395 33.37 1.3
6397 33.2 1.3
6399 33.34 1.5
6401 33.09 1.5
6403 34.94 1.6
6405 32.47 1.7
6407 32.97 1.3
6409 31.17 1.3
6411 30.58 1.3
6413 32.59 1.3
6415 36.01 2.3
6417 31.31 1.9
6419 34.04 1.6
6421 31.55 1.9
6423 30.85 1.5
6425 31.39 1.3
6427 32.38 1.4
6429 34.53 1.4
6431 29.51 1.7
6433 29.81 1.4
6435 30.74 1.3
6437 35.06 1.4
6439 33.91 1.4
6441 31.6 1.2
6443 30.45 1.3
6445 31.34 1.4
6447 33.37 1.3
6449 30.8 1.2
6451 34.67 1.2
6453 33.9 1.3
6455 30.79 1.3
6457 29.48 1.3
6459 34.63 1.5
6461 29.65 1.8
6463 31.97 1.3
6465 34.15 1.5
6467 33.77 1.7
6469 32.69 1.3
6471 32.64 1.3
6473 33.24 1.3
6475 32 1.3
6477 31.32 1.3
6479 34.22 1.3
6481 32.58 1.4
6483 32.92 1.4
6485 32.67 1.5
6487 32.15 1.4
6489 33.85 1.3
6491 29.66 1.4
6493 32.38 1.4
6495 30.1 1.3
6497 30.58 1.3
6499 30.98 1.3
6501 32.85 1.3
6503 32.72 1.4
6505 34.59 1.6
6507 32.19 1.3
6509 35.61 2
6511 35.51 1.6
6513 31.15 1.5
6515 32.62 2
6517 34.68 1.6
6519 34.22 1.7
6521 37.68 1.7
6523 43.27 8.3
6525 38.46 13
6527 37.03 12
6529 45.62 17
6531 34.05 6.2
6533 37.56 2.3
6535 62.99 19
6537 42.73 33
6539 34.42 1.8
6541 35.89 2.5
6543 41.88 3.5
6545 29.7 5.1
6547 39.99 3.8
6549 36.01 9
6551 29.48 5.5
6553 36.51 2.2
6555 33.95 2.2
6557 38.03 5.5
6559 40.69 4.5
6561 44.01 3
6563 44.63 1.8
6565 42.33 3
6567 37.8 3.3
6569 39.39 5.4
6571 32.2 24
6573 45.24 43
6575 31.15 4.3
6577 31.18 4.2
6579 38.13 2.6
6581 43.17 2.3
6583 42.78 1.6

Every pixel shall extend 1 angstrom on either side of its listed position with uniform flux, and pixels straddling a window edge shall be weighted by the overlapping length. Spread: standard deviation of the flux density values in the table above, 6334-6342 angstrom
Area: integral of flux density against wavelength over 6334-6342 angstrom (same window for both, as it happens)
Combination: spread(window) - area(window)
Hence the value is -253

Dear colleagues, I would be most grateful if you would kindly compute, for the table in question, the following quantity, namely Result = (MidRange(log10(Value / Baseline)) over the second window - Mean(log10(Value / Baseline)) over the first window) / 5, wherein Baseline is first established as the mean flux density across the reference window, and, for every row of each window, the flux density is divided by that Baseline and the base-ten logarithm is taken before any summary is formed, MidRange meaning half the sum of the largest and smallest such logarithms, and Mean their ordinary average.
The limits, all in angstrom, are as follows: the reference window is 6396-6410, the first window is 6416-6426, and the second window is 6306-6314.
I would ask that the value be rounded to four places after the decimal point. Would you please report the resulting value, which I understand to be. 0.0040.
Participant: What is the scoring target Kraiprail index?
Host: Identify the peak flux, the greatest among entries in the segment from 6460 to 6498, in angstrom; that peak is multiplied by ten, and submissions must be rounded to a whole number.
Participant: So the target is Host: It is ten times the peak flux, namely 342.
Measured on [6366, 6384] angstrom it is 335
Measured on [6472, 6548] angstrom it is 630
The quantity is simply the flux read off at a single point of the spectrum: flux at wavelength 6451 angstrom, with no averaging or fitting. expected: 34.67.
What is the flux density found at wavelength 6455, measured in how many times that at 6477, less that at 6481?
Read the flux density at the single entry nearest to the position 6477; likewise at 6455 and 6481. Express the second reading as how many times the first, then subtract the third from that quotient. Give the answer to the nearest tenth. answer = -31.6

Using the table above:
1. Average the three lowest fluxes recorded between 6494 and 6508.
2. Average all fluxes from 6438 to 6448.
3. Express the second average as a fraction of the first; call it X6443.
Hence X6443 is 1.052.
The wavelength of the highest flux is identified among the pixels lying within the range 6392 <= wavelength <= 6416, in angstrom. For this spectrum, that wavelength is 6415 angstrom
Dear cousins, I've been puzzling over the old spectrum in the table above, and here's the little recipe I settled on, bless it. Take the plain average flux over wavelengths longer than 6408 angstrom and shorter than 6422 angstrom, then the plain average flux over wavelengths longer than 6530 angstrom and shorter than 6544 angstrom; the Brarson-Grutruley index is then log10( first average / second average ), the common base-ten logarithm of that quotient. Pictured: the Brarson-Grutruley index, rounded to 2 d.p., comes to -0.11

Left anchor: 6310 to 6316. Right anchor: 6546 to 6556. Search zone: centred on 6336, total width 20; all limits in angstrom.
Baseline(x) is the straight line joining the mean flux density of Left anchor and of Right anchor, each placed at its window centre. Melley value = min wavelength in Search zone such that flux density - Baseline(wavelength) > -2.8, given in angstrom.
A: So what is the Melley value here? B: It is 6327 angstrom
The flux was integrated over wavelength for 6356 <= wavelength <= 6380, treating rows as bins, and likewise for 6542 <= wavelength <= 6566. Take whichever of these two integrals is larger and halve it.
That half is 457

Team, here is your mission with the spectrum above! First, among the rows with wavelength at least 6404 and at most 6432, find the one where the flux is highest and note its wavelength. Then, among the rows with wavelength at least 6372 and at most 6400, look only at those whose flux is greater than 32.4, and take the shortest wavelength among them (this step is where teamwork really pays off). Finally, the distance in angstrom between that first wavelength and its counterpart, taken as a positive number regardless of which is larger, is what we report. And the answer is 42 angstrom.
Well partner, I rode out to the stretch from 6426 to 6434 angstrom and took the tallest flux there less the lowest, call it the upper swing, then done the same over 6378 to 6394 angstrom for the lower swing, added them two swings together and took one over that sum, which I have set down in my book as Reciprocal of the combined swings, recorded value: 0.113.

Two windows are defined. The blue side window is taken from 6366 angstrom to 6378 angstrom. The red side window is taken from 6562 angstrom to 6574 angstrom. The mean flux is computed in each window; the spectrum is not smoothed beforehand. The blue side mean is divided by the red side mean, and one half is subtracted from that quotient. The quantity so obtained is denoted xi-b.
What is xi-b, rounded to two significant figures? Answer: 0.28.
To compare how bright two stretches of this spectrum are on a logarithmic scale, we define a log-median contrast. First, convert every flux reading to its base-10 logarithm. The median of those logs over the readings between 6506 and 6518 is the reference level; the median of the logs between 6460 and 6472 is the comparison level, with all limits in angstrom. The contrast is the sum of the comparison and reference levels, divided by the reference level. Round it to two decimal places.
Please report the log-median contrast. 1.99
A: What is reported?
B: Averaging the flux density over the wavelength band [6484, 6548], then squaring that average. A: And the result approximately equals 1291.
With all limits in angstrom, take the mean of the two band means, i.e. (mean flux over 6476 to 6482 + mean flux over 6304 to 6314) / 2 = 32.8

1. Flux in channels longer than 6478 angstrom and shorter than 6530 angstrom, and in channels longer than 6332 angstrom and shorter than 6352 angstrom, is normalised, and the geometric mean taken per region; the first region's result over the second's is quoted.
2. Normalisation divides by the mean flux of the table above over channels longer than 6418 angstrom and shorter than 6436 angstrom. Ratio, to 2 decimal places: 1.03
